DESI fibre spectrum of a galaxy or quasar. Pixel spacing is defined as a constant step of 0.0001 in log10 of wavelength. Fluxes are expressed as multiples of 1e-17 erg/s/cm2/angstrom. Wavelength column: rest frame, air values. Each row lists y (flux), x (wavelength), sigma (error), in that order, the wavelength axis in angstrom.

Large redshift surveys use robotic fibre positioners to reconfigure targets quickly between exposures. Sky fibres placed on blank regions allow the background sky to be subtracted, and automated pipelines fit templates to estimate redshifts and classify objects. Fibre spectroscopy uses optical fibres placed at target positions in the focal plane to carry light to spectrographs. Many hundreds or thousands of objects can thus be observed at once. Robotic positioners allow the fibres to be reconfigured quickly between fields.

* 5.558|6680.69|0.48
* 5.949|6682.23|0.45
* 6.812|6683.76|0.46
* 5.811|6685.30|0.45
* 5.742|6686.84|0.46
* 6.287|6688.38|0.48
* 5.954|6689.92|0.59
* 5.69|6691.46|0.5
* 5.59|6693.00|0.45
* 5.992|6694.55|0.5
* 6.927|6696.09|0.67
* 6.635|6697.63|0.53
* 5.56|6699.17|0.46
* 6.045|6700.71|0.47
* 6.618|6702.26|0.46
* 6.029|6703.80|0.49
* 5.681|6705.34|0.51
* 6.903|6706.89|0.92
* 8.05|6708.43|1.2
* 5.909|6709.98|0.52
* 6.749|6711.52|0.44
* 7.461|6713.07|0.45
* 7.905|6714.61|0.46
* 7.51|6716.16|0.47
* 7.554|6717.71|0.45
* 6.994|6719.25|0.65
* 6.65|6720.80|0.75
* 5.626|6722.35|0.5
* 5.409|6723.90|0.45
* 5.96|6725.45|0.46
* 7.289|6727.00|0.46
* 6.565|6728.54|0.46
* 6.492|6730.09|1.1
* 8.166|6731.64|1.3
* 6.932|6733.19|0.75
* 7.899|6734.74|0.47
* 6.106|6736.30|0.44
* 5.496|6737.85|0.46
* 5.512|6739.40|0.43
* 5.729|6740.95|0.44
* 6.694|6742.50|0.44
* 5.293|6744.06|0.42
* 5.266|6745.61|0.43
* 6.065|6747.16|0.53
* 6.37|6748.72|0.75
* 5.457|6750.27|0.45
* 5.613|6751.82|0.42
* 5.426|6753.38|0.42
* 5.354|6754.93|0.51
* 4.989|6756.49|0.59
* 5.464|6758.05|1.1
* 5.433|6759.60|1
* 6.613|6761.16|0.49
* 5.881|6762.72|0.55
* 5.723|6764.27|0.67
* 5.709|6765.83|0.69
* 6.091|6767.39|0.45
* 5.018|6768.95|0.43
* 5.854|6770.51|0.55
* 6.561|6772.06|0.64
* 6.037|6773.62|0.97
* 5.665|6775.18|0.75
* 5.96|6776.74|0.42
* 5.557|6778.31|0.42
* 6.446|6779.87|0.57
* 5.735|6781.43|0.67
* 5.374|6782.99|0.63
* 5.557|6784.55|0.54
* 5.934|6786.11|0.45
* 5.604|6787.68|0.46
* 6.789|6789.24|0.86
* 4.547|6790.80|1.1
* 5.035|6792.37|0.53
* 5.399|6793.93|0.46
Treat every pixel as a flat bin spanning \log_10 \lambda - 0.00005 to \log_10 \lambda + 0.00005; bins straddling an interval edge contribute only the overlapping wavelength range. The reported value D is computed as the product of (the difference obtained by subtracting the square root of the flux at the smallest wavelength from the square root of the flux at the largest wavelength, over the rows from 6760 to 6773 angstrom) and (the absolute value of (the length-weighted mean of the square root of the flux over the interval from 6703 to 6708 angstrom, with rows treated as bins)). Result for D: -0.03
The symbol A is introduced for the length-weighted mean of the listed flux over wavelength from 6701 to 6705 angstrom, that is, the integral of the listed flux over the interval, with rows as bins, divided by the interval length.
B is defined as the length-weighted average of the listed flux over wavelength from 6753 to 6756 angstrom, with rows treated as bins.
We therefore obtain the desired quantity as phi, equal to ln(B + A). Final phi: 2.45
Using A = 6.2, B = 5.3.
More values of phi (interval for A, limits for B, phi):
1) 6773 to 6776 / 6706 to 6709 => 2.58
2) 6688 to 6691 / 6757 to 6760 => 2.44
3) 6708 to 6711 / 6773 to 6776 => 2.54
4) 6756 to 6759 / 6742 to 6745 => 2.41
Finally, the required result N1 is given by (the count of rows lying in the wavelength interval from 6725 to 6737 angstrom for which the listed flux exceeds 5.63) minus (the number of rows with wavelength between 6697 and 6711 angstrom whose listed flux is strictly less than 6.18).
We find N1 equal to 3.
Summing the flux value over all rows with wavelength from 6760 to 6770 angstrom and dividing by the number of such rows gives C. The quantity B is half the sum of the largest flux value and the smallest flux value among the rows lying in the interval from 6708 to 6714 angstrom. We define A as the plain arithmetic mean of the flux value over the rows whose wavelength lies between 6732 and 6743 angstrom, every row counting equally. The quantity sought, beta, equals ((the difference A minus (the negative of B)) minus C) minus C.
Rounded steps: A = 6.34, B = 6.98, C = 5.84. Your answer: 1.6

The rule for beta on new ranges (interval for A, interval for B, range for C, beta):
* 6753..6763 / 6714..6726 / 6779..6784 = 0.5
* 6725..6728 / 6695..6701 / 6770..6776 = 0.8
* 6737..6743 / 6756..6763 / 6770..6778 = -0.4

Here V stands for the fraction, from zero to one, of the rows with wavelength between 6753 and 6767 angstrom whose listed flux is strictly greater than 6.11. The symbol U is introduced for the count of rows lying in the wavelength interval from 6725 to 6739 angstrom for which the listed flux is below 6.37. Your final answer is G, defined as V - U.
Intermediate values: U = 3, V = 0.11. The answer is -2.9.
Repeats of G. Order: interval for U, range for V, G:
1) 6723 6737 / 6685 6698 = -2.7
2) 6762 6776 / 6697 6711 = -7.6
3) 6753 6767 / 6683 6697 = -7.7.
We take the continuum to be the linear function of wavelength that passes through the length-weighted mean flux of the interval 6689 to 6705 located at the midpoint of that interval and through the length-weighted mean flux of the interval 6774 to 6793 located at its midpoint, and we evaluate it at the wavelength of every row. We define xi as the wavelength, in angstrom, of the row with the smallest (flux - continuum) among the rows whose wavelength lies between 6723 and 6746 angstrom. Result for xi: 6745.61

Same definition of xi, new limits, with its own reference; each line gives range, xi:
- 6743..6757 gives 6756.49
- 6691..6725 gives 6723.90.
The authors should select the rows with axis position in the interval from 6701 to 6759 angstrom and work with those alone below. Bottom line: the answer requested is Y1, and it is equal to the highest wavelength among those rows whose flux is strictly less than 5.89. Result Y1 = 6758.05 angstrom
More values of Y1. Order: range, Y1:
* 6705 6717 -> 6705.34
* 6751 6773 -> 6770.51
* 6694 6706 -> 6705.34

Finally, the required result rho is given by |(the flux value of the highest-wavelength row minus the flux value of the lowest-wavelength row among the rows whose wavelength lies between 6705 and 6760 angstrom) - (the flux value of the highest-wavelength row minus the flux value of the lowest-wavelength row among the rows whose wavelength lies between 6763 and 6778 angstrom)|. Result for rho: 0.5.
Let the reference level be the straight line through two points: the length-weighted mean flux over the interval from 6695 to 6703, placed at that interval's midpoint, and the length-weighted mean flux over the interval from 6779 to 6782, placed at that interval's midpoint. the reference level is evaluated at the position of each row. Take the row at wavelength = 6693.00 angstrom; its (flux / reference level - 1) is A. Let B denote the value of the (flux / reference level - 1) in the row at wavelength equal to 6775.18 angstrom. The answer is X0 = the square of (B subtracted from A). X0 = 0.0022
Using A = -0.121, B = -0.07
